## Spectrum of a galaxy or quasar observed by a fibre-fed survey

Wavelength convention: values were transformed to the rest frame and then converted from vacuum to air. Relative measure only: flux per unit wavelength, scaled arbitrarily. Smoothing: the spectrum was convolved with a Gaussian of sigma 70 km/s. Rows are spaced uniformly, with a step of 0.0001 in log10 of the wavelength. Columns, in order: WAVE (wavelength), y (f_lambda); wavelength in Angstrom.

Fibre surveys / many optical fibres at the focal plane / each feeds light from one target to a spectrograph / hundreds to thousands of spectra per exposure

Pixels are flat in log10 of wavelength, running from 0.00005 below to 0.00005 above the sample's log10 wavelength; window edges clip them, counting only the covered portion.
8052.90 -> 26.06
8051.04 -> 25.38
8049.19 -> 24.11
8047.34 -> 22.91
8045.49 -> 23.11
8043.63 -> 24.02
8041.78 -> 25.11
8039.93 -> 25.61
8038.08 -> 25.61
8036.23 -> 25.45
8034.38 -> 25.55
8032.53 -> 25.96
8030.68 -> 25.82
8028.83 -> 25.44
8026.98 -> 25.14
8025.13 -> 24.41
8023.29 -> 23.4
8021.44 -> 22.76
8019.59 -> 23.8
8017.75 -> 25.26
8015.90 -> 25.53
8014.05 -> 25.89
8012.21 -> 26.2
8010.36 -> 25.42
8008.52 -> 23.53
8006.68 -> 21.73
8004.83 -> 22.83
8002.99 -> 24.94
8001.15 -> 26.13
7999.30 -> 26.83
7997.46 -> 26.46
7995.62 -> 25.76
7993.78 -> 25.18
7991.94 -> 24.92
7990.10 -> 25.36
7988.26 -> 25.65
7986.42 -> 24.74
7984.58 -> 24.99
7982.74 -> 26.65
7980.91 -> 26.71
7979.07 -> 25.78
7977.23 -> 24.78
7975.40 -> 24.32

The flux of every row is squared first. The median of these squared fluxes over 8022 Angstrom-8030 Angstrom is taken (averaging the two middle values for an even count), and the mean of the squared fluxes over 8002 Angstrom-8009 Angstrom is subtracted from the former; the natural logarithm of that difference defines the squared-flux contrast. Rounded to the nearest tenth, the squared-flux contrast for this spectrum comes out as 4.3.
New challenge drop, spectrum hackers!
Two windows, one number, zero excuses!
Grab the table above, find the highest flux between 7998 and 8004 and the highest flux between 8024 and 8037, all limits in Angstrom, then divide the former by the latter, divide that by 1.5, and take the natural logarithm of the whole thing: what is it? -0.373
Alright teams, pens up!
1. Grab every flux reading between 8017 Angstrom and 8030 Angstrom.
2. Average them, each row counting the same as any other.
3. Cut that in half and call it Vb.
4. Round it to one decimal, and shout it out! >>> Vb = 12.2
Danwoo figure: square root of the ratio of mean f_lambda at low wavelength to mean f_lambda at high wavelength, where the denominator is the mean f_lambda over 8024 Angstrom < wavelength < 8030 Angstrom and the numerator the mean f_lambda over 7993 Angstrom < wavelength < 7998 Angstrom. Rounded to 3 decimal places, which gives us 1.016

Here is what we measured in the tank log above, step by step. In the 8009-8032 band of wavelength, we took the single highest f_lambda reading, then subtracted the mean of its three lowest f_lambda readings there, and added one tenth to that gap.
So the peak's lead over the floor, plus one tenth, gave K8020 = 3.0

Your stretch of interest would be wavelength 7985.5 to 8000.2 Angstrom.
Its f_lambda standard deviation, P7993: 0.7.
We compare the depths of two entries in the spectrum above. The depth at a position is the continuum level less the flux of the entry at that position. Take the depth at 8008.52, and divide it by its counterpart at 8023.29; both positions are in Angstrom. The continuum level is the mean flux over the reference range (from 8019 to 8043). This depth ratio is 0.9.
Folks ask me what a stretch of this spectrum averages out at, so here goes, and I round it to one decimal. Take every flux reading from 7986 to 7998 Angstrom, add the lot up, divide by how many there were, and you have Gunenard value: 25.4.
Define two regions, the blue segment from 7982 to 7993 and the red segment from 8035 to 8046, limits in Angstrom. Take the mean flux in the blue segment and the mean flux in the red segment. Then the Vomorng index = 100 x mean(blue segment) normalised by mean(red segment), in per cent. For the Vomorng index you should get 102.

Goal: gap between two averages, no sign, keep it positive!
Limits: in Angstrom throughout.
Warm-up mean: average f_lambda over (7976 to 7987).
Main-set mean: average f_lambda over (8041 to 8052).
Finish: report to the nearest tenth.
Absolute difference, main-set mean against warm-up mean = 1.5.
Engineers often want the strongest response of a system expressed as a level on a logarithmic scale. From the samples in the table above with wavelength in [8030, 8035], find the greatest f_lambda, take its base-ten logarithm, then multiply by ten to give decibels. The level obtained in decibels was 14.1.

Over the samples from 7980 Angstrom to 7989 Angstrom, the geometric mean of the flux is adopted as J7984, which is 25.7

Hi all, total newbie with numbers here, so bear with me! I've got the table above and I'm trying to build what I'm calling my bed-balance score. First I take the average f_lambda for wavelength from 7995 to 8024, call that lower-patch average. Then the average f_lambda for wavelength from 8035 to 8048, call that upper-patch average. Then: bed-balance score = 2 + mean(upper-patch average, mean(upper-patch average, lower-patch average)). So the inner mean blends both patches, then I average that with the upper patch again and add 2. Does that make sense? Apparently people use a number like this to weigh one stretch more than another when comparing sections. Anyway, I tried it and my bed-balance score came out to 26.6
